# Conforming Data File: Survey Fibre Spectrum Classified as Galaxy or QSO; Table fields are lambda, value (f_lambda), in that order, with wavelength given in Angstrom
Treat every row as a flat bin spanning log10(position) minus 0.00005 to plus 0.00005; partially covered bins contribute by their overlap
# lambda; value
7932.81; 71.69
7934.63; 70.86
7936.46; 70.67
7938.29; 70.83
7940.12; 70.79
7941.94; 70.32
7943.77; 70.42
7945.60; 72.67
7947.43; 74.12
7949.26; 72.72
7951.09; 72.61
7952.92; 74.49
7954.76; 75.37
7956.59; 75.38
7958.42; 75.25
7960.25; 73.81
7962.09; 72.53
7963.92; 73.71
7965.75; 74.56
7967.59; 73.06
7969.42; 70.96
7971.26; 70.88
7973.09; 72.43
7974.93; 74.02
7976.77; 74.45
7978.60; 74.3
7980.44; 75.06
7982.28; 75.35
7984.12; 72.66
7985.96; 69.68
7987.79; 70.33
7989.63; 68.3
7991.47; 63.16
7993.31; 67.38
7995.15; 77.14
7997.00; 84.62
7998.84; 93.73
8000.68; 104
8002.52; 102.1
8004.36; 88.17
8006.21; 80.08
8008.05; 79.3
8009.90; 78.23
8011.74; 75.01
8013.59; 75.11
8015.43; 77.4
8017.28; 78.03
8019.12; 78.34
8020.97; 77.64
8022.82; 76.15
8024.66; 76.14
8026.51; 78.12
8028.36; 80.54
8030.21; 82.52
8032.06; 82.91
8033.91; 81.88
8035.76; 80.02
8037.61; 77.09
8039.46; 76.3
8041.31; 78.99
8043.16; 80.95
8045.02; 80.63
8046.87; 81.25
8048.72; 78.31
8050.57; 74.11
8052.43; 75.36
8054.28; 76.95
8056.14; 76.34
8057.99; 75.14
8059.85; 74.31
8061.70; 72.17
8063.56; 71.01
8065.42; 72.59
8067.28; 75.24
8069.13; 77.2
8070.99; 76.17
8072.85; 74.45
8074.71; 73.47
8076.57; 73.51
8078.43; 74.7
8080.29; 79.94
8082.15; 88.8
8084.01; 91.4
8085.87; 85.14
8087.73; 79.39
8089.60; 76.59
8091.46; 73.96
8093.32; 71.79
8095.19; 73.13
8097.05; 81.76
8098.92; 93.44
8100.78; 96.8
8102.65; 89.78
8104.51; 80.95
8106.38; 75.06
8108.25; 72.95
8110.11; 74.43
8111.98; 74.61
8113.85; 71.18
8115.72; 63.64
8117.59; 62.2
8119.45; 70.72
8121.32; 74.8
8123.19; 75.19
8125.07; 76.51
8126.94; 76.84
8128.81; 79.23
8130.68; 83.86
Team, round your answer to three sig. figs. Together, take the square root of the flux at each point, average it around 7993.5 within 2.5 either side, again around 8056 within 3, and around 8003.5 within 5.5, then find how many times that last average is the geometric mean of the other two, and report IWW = 1.12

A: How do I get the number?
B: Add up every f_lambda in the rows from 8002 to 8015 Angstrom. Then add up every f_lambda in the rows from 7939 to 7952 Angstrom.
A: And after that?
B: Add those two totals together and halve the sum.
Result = 541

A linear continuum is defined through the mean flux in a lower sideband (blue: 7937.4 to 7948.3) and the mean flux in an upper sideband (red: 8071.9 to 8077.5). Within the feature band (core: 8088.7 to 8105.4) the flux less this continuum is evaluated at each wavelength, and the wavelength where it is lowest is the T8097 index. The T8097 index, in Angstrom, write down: 8093.32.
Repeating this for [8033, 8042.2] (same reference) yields 8039.46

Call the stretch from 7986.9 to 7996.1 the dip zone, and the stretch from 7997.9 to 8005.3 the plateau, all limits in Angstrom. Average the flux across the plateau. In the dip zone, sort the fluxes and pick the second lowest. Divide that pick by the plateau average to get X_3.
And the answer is 0.69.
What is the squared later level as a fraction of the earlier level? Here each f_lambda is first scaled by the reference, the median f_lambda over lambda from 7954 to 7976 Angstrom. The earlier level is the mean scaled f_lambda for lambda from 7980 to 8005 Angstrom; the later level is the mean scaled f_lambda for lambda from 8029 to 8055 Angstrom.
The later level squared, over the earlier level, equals 1.07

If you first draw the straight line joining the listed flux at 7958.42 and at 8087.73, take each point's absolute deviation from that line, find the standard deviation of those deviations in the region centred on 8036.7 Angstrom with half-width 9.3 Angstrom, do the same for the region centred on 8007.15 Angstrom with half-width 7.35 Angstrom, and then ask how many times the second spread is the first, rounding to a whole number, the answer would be 7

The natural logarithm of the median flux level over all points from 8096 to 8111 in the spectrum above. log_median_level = 4.40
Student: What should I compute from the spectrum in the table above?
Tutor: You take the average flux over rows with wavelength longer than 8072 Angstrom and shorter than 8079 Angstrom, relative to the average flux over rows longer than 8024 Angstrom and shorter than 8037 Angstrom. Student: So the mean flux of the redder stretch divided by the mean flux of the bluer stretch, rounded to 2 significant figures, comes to 0.92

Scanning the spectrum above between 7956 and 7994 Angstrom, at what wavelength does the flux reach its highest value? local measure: 7956.59 Angstrom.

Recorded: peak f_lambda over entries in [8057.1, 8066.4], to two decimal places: 75.14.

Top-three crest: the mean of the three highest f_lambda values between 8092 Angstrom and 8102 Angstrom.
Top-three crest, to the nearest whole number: 91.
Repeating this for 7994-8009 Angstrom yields 100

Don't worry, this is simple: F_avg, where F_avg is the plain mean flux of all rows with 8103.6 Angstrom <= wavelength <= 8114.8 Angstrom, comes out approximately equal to 75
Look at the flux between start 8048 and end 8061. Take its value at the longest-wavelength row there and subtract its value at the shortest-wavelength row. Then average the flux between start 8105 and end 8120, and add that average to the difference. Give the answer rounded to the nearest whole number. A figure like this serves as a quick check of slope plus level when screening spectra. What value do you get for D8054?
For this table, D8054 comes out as 67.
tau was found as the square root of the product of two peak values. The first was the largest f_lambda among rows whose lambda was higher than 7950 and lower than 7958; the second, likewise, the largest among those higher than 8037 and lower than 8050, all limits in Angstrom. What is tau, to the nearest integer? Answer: 78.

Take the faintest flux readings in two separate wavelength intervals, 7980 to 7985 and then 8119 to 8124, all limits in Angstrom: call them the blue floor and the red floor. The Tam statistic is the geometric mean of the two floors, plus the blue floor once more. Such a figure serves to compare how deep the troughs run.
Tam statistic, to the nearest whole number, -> 144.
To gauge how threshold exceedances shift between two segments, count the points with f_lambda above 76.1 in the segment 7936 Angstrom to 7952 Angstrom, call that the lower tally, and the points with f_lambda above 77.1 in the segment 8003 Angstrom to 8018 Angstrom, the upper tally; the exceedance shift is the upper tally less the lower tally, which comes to 6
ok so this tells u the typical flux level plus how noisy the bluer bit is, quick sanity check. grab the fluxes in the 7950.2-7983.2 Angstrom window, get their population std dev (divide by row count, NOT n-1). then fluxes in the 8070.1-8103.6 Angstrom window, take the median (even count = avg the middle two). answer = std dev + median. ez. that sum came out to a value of 79.4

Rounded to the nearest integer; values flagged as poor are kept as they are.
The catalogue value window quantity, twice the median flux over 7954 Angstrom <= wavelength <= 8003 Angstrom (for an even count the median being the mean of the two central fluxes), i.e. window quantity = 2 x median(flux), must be 148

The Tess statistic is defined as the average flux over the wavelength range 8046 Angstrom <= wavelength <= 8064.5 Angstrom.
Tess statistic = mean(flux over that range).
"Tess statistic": 75.5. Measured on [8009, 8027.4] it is 77.0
